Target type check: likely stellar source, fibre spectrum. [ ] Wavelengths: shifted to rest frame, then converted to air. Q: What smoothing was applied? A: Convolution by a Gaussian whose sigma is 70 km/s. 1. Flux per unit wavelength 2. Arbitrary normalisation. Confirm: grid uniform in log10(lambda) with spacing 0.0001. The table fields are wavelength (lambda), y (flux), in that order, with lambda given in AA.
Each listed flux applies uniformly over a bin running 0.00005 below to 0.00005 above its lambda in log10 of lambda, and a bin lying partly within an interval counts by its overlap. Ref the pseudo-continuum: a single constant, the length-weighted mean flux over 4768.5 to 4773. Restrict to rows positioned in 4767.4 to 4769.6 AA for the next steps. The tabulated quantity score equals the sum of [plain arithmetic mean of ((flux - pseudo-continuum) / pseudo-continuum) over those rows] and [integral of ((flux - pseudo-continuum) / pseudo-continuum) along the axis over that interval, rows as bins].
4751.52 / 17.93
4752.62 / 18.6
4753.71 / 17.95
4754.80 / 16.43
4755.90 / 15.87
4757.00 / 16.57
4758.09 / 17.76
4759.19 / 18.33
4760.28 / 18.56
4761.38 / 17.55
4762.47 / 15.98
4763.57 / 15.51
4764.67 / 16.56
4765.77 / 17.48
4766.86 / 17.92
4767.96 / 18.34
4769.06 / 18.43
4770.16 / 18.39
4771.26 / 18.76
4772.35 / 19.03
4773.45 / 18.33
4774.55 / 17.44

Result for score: 0.0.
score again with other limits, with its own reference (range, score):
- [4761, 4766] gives -0.7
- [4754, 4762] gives -0.7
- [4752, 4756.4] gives -0.4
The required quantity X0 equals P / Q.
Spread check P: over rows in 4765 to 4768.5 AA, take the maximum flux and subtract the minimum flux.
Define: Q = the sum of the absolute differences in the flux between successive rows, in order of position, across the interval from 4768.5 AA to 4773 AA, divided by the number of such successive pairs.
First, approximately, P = 0.86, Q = 0.23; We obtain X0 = 3.8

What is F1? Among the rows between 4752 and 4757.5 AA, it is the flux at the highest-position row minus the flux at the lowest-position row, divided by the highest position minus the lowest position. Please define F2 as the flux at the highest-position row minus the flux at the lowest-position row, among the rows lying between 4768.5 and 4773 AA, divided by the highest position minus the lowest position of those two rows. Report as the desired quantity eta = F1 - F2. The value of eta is -0.6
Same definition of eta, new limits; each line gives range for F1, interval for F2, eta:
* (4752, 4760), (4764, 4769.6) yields -0.5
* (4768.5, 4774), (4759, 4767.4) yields 0.0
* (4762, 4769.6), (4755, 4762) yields 0.1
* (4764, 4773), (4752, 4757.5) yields 0.8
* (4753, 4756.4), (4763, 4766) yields -1.8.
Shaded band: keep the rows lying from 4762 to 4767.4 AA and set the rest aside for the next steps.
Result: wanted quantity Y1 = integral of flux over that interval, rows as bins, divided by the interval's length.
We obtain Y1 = 16.7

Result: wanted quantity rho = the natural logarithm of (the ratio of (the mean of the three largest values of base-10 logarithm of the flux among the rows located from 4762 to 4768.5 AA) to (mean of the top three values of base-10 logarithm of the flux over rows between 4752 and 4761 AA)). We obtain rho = -0.011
